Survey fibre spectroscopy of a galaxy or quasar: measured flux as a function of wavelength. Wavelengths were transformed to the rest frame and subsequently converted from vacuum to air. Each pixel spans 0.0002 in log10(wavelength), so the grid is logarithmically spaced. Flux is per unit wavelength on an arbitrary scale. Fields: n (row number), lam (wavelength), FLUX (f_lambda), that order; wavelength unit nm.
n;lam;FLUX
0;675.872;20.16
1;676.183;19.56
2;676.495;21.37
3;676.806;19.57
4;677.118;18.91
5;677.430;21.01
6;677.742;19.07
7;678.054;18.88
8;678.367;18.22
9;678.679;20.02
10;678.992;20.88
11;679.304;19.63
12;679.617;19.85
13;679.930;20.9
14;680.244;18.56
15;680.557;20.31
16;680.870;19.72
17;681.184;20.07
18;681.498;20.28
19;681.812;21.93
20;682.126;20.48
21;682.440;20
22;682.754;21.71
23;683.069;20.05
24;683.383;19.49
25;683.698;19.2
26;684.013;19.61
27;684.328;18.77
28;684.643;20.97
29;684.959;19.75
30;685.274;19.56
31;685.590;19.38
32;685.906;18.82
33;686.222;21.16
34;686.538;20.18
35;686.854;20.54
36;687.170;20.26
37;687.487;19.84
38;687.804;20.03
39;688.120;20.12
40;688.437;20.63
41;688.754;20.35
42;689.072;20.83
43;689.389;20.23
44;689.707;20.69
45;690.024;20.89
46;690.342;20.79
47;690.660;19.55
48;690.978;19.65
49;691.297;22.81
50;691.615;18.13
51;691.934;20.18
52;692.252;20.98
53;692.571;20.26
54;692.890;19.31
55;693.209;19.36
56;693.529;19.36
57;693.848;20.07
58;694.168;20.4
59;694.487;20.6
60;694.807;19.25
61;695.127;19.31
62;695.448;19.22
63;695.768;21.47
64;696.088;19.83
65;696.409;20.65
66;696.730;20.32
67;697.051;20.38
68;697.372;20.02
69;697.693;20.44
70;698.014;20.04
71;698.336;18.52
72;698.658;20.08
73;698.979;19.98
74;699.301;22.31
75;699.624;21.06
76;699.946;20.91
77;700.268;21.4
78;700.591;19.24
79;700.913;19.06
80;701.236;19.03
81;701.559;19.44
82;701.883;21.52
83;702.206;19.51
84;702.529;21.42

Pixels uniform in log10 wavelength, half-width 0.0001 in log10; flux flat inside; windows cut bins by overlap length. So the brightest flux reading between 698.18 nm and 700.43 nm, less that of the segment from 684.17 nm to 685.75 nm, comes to 1.3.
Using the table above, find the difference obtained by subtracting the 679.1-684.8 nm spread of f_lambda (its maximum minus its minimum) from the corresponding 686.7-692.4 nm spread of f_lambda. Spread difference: 1.3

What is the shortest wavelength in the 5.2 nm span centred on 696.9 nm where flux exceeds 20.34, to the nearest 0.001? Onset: 694.487 nm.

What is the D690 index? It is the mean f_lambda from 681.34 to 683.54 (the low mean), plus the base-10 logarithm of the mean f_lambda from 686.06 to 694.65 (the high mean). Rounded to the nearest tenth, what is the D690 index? 21.9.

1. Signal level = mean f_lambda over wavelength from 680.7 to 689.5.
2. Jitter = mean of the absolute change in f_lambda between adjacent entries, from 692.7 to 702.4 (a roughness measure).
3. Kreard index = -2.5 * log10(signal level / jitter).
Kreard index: -3.50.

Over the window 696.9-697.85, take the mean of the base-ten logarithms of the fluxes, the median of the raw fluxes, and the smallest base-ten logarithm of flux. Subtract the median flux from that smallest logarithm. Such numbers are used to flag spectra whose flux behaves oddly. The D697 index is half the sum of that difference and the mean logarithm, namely -8.89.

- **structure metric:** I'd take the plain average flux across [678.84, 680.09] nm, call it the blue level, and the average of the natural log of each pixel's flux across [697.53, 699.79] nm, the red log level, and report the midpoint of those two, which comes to 11.7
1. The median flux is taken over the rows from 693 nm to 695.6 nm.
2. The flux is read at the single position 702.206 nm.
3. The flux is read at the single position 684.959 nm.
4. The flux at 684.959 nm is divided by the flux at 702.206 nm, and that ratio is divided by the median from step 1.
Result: 0.0523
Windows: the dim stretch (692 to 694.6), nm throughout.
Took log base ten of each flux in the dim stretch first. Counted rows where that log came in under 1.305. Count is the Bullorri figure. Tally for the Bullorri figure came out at 4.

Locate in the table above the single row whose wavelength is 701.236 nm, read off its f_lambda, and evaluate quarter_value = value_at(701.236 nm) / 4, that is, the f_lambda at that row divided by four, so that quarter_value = 4.8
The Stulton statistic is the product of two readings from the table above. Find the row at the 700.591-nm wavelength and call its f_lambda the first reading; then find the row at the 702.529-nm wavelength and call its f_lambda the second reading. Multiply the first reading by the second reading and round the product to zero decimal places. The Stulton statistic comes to 412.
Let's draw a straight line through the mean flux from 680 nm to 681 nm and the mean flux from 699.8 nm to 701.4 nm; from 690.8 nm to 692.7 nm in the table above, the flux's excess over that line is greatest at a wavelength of 691.297 nm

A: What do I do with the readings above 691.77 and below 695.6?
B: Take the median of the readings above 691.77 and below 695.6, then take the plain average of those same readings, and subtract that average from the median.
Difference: -0.14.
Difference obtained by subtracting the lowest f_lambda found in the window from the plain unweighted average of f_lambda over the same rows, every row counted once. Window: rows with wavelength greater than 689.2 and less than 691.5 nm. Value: 1.1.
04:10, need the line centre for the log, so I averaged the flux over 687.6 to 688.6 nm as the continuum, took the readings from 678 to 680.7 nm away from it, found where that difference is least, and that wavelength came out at 679.930 nm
